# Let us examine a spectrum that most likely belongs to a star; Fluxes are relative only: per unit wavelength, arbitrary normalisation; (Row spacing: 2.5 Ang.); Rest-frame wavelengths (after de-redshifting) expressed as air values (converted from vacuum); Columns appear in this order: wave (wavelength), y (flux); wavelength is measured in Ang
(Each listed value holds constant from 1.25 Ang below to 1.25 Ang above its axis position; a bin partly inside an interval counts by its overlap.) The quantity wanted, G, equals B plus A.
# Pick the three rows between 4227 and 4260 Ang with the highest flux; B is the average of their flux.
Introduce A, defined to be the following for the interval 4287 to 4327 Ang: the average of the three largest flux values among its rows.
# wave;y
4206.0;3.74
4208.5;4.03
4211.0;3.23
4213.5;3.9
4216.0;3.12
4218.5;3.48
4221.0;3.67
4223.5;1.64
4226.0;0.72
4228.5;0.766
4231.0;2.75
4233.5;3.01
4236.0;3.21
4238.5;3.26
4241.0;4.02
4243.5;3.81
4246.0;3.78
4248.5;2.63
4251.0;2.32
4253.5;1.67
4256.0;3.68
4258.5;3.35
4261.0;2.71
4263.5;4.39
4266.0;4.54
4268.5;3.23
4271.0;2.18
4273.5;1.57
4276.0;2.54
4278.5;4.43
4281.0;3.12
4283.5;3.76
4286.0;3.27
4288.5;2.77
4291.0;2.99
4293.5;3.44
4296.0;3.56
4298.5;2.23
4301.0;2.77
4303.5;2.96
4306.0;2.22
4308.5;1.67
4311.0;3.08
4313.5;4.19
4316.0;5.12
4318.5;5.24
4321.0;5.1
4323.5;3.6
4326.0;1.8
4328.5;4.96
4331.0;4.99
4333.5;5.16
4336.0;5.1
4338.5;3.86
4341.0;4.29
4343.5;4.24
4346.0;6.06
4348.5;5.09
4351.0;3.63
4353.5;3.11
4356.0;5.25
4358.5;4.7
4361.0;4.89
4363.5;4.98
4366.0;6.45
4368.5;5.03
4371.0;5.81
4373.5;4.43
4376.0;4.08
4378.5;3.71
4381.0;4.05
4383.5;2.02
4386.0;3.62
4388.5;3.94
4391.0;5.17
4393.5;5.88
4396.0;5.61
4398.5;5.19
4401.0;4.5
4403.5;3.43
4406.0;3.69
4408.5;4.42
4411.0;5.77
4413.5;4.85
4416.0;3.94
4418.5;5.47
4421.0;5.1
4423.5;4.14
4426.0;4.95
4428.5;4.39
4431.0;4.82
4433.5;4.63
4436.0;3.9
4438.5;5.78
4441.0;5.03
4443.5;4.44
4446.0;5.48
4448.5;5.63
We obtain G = 9.0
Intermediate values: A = 5.15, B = 3.9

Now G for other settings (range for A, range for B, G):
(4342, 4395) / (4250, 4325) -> 11.3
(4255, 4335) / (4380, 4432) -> 10.9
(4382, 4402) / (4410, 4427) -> 11.0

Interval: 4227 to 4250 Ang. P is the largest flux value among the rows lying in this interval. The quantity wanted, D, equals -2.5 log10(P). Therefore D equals -1.5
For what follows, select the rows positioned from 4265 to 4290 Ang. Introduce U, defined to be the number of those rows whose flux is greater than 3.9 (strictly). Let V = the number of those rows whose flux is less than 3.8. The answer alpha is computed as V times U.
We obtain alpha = 16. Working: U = 2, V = 8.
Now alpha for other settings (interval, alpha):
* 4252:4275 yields 14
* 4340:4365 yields 16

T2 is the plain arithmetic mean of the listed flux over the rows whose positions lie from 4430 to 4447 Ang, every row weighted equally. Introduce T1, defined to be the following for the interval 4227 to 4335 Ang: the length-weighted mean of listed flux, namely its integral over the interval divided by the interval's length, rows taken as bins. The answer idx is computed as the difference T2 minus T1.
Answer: 1.6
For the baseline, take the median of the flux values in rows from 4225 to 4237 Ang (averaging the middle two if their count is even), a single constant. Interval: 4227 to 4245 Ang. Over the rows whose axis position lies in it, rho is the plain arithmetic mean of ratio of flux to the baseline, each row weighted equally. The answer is 1.08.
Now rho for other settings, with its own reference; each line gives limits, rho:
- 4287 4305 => 1.08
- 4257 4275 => 1.14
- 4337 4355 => 1.57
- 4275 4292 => 1.19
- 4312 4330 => 1.56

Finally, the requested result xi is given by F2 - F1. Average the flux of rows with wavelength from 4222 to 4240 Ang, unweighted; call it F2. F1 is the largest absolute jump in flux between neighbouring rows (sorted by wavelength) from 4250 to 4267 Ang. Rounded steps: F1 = 2.01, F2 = 2.2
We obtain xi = 0.2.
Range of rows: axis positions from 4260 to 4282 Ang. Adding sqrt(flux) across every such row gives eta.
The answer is 16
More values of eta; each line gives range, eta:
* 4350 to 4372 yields 20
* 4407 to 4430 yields 20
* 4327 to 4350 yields 20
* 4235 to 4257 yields 16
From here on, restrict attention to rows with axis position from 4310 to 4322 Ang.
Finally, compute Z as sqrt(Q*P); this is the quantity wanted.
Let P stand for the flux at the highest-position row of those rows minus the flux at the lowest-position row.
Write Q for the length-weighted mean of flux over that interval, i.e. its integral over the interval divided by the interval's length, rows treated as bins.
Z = 3.0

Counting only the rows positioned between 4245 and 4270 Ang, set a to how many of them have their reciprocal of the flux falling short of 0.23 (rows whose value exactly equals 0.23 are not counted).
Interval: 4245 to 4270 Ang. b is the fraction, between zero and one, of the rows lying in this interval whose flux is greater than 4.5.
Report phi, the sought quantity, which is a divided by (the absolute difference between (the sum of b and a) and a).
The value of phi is 20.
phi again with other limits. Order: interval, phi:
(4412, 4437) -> 12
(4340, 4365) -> 10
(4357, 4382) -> 12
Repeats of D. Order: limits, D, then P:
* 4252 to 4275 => -1.6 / 4.54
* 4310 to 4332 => -1.8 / 5.24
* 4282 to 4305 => -1.4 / 3.76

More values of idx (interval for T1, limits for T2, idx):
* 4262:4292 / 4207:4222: 0.3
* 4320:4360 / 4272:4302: -1.4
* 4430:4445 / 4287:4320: -1.5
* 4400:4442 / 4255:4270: -1.0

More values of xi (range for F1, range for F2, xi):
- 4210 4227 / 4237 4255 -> 1.0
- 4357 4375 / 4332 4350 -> 3.4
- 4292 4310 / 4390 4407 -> 3.5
